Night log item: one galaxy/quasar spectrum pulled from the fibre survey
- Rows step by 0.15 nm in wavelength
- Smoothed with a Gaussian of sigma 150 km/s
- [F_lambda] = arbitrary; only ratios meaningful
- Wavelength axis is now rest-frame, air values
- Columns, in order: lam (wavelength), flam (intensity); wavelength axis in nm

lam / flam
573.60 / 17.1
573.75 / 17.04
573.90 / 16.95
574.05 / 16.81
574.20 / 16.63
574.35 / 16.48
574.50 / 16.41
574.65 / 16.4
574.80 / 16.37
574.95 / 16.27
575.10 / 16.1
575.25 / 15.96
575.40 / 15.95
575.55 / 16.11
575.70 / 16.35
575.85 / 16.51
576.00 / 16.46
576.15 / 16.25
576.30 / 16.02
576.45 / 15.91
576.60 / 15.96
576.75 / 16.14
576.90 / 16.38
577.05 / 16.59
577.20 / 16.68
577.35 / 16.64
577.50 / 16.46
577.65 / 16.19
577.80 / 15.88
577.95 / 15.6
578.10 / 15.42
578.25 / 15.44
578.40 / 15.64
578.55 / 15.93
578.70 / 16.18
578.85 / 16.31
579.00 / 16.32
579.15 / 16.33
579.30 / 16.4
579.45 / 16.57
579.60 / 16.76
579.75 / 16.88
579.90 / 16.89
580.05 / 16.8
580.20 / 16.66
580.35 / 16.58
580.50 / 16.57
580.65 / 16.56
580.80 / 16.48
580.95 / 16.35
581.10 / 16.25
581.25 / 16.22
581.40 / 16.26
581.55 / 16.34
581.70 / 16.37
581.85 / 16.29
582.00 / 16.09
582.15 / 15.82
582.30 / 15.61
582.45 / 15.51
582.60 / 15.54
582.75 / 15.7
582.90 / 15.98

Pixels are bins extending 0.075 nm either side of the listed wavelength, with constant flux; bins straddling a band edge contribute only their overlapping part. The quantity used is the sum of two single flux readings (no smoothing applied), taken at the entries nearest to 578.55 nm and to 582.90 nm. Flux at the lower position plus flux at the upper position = 31.9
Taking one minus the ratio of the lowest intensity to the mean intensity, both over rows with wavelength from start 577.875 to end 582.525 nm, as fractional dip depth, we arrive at 0.05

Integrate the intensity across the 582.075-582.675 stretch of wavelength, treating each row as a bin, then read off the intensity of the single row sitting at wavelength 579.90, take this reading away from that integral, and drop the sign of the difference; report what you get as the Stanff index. 7.5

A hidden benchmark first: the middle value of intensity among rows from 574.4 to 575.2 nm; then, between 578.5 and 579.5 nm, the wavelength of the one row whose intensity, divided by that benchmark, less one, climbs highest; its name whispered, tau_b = 579.45 nm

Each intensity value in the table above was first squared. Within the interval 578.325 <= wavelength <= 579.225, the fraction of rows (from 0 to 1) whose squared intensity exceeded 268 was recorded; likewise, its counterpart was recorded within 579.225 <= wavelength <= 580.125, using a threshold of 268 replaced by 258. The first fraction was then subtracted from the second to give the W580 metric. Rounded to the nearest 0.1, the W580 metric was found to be 1.0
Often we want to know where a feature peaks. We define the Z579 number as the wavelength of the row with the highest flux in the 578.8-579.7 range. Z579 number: 579.60 nm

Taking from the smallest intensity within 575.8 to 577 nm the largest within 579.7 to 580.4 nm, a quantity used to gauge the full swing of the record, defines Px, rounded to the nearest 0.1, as -1.0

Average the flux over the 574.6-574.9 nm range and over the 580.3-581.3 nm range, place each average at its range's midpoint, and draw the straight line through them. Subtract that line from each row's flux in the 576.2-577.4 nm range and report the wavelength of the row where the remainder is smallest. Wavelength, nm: 576.45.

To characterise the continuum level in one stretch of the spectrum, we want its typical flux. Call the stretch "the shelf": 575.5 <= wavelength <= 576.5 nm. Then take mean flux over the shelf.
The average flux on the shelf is 16.2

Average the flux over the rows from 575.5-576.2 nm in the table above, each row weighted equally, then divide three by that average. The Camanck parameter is 0.184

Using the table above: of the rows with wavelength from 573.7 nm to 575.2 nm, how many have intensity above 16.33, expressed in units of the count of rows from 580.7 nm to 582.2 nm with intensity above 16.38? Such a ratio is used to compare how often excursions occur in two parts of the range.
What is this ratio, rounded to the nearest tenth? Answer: 8.0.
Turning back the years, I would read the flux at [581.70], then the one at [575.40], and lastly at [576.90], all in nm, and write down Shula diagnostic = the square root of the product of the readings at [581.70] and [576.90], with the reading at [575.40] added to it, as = 32.3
